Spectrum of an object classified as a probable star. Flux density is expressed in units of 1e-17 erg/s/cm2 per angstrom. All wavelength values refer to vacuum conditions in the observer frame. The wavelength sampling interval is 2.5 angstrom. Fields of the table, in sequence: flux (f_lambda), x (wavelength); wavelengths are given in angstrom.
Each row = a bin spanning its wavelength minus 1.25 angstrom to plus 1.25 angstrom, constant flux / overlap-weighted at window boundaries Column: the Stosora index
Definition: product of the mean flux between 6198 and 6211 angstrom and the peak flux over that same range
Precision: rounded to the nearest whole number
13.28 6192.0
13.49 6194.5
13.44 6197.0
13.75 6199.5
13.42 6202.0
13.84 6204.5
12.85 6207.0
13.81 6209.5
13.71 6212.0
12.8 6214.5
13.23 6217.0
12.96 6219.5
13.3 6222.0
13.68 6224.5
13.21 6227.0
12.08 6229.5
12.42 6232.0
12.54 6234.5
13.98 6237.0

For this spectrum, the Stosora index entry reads 187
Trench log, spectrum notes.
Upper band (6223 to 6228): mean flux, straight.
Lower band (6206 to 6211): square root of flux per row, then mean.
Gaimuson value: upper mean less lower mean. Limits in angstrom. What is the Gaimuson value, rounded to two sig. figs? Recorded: 9.8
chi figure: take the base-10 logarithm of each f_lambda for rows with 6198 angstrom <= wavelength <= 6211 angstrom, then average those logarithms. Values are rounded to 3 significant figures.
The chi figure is 1.13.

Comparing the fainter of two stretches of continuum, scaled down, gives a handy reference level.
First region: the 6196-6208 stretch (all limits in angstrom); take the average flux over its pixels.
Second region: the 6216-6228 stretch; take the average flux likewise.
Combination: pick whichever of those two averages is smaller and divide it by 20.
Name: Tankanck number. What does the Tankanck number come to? 0.664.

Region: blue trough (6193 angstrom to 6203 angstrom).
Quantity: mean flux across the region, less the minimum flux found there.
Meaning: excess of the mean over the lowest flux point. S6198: 0.1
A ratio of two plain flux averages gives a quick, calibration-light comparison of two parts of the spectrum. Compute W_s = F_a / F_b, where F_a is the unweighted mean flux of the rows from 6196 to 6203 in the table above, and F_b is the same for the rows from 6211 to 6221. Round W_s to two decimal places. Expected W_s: 1.03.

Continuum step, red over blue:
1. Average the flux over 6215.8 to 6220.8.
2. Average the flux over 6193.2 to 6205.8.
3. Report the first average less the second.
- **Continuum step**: -0.5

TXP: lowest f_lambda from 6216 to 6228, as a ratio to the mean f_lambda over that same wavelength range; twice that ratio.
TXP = 1.95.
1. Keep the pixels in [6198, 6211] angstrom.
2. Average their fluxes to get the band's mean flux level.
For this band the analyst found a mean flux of 13.5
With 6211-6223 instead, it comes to 13.2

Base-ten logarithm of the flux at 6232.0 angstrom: 1.09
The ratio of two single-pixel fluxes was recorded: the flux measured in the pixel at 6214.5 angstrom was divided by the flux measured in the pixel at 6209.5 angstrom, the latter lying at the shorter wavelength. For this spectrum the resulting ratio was 0.93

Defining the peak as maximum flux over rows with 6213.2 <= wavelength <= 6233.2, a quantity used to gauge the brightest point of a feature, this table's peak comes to 13.68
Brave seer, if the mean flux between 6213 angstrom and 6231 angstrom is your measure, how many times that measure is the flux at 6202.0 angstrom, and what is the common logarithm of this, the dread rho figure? 0.013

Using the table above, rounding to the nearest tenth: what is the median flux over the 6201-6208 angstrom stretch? 13.4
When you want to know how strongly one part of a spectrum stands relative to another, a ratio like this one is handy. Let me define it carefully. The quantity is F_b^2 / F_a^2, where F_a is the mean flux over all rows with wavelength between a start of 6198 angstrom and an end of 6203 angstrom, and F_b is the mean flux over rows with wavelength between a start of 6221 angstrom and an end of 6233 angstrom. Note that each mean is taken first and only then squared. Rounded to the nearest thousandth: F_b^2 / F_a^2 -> 0.907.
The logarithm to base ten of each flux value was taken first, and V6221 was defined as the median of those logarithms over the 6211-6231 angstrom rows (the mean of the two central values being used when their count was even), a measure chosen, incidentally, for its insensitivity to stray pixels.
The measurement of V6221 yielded 1.121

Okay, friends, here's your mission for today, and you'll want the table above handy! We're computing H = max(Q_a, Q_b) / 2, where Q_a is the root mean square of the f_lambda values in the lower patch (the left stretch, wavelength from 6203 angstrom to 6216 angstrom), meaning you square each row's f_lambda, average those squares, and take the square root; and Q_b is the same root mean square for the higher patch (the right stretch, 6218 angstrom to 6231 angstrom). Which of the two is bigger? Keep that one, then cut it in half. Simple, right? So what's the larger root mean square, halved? 6.71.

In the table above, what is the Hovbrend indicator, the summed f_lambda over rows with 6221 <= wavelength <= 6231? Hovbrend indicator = 52.3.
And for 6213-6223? 52.3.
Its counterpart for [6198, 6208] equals 53.9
